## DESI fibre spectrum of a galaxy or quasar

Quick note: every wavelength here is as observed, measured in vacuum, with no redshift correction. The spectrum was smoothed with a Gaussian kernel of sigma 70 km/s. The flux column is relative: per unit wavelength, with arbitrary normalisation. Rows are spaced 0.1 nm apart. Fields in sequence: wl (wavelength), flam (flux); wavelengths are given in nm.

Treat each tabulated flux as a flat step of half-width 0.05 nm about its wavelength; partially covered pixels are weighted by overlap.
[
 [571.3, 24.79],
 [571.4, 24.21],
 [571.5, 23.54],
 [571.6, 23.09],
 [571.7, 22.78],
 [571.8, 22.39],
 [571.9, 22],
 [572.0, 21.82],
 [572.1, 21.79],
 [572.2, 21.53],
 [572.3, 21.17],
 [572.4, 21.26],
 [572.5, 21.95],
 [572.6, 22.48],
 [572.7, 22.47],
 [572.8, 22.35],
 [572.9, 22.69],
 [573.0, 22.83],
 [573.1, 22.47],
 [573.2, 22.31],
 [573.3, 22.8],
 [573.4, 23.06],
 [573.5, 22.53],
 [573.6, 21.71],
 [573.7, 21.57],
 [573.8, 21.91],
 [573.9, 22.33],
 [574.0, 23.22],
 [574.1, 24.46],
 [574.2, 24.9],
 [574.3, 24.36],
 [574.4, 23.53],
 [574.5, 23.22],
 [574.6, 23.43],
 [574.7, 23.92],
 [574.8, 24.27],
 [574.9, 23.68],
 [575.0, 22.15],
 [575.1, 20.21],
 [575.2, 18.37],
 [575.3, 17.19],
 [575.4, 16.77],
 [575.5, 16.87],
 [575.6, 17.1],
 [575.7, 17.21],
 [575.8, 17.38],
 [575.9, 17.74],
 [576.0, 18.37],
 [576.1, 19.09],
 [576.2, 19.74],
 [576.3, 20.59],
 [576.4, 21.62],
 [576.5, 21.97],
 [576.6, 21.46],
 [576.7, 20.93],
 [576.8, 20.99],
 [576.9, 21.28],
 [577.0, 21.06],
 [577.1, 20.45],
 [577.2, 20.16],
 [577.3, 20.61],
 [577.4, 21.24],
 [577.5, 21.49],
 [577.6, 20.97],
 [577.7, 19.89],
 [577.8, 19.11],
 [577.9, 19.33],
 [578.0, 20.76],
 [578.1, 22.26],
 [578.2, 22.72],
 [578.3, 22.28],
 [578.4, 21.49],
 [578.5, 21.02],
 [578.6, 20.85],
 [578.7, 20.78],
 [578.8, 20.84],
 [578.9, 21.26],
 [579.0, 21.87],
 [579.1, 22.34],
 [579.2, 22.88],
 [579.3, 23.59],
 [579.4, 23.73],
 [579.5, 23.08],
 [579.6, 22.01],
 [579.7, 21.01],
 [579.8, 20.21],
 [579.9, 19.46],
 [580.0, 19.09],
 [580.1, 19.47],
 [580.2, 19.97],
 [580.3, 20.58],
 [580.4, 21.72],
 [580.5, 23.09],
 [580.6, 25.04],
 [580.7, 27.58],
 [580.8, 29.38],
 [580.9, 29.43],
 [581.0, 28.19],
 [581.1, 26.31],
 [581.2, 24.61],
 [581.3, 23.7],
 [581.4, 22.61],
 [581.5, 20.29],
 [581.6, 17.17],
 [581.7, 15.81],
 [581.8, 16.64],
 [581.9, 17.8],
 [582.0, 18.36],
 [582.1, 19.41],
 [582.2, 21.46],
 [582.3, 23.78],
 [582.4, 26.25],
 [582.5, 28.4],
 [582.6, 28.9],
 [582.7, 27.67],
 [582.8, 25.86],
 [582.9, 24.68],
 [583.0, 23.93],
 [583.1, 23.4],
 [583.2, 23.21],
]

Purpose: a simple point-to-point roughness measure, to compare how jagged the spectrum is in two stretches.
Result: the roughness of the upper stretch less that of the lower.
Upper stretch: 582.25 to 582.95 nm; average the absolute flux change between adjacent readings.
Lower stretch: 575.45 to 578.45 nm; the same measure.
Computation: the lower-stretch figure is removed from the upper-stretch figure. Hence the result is 1.0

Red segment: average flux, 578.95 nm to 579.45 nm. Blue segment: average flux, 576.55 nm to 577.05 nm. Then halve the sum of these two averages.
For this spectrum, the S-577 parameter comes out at 22.0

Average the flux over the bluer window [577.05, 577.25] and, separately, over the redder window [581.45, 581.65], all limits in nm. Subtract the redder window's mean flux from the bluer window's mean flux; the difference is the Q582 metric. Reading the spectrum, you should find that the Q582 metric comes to 1.6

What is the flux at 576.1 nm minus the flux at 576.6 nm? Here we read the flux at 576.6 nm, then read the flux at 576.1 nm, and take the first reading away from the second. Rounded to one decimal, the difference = -2.4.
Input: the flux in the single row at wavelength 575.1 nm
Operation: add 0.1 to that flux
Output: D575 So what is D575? 20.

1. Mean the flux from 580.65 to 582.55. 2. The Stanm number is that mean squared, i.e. 529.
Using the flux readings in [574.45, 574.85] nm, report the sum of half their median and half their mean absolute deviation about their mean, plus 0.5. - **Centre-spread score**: 12.5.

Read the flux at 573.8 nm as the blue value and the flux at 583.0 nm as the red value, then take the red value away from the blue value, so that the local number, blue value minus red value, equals -2.0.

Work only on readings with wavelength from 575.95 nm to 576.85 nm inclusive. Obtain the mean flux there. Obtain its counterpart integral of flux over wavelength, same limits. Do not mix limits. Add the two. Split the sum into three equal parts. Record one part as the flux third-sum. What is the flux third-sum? 13.0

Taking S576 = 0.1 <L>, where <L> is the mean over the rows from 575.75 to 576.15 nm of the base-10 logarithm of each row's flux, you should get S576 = 0.126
